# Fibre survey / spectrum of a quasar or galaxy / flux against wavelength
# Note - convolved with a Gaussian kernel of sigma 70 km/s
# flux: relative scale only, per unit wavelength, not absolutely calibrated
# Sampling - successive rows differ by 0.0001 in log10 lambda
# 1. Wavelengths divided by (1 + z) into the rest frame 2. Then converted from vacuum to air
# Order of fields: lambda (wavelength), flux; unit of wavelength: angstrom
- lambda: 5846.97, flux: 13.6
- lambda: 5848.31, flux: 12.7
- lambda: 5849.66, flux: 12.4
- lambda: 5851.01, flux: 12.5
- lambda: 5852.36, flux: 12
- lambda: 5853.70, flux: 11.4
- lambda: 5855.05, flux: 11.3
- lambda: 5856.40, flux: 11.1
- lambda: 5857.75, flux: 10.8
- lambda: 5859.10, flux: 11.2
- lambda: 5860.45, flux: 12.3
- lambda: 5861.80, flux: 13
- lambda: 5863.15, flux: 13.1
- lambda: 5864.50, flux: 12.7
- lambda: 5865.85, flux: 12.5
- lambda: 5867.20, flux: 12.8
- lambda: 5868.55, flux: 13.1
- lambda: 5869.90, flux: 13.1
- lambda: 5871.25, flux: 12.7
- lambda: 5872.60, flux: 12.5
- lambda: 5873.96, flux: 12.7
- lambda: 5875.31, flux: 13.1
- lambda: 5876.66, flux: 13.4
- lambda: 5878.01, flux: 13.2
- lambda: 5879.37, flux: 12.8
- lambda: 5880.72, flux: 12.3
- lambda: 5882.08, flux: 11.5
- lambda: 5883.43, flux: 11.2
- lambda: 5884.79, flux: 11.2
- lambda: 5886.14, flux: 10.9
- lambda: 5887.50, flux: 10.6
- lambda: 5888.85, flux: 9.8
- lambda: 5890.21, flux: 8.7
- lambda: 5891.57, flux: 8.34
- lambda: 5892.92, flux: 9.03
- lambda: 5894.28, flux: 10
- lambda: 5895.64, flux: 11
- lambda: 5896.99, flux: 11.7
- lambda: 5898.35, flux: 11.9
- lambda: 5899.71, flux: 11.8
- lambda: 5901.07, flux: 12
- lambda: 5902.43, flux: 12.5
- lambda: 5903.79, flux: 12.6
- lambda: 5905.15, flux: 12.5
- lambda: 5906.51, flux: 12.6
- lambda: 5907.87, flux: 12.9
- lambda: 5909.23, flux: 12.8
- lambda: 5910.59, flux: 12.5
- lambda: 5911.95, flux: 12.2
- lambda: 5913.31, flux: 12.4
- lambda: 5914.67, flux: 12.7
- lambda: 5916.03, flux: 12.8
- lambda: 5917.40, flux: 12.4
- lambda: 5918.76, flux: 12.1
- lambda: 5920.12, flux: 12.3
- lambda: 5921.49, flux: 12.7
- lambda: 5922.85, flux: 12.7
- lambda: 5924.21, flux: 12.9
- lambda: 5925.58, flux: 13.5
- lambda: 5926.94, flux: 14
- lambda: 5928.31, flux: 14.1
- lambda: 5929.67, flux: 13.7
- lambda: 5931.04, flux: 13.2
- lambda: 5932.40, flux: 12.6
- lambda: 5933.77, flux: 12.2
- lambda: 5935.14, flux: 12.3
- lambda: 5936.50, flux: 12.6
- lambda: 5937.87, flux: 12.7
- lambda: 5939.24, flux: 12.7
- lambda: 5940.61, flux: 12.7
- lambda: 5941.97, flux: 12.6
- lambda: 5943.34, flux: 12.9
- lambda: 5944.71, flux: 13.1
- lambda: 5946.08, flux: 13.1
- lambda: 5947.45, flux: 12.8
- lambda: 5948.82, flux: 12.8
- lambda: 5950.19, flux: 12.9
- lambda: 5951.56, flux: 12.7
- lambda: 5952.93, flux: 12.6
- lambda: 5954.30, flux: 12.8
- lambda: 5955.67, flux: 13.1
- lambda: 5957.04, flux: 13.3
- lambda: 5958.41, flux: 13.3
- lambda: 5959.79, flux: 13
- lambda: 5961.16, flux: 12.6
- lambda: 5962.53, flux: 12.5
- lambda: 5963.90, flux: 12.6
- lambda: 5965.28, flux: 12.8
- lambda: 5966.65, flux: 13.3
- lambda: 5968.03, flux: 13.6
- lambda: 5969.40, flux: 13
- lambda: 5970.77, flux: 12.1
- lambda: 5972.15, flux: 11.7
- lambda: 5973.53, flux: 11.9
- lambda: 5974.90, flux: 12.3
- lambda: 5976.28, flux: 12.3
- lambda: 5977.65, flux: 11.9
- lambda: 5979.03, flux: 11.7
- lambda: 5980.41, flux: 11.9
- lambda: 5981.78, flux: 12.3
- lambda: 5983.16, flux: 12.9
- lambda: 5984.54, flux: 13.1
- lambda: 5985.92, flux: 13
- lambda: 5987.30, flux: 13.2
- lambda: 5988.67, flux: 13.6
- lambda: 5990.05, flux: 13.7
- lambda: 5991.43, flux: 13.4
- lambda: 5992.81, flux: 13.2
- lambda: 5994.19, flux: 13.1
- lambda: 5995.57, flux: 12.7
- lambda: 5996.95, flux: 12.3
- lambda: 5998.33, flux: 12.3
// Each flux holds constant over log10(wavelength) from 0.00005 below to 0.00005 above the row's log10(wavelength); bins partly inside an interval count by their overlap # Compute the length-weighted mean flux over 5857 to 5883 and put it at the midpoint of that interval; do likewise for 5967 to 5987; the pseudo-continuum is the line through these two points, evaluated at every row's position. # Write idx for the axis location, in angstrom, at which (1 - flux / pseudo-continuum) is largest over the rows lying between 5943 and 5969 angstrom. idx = 5962.53 angstrom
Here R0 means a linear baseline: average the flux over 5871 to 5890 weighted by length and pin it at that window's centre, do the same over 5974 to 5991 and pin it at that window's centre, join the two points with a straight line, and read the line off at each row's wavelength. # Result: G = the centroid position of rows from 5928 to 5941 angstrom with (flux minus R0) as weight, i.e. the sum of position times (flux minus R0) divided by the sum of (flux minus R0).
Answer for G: 5931.7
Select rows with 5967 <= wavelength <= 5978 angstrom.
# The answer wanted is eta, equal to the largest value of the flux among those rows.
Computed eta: 13.6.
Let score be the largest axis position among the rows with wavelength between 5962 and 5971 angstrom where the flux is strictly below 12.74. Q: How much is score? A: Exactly 5970.77 angstrom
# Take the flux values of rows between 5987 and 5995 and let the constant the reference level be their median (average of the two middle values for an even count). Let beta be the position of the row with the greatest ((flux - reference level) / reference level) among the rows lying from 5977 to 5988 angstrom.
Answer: 5987.30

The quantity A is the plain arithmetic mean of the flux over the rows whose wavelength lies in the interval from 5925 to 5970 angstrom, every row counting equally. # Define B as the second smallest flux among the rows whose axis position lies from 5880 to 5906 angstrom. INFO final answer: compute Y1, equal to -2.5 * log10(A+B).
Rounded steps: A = 13.0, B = 8.7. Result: -3.339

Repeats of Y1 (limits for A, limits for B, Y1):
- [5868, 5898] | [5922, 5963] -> -3.441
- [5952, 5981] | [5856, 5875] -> -3.436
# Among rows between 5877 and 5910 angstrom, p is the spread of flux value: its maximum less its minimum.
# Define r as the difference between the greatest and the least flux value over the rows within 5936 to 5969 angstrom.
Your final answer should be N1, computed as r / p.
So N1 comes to 0.2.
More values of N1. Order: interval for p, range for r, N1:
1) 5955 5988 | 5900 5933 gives 1.1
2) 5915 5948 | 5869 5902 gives 2.5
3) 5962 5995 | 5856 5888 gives 1.4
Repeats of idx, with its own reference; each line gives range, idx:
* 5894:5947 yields 5894.28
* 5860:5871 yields 5860.45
